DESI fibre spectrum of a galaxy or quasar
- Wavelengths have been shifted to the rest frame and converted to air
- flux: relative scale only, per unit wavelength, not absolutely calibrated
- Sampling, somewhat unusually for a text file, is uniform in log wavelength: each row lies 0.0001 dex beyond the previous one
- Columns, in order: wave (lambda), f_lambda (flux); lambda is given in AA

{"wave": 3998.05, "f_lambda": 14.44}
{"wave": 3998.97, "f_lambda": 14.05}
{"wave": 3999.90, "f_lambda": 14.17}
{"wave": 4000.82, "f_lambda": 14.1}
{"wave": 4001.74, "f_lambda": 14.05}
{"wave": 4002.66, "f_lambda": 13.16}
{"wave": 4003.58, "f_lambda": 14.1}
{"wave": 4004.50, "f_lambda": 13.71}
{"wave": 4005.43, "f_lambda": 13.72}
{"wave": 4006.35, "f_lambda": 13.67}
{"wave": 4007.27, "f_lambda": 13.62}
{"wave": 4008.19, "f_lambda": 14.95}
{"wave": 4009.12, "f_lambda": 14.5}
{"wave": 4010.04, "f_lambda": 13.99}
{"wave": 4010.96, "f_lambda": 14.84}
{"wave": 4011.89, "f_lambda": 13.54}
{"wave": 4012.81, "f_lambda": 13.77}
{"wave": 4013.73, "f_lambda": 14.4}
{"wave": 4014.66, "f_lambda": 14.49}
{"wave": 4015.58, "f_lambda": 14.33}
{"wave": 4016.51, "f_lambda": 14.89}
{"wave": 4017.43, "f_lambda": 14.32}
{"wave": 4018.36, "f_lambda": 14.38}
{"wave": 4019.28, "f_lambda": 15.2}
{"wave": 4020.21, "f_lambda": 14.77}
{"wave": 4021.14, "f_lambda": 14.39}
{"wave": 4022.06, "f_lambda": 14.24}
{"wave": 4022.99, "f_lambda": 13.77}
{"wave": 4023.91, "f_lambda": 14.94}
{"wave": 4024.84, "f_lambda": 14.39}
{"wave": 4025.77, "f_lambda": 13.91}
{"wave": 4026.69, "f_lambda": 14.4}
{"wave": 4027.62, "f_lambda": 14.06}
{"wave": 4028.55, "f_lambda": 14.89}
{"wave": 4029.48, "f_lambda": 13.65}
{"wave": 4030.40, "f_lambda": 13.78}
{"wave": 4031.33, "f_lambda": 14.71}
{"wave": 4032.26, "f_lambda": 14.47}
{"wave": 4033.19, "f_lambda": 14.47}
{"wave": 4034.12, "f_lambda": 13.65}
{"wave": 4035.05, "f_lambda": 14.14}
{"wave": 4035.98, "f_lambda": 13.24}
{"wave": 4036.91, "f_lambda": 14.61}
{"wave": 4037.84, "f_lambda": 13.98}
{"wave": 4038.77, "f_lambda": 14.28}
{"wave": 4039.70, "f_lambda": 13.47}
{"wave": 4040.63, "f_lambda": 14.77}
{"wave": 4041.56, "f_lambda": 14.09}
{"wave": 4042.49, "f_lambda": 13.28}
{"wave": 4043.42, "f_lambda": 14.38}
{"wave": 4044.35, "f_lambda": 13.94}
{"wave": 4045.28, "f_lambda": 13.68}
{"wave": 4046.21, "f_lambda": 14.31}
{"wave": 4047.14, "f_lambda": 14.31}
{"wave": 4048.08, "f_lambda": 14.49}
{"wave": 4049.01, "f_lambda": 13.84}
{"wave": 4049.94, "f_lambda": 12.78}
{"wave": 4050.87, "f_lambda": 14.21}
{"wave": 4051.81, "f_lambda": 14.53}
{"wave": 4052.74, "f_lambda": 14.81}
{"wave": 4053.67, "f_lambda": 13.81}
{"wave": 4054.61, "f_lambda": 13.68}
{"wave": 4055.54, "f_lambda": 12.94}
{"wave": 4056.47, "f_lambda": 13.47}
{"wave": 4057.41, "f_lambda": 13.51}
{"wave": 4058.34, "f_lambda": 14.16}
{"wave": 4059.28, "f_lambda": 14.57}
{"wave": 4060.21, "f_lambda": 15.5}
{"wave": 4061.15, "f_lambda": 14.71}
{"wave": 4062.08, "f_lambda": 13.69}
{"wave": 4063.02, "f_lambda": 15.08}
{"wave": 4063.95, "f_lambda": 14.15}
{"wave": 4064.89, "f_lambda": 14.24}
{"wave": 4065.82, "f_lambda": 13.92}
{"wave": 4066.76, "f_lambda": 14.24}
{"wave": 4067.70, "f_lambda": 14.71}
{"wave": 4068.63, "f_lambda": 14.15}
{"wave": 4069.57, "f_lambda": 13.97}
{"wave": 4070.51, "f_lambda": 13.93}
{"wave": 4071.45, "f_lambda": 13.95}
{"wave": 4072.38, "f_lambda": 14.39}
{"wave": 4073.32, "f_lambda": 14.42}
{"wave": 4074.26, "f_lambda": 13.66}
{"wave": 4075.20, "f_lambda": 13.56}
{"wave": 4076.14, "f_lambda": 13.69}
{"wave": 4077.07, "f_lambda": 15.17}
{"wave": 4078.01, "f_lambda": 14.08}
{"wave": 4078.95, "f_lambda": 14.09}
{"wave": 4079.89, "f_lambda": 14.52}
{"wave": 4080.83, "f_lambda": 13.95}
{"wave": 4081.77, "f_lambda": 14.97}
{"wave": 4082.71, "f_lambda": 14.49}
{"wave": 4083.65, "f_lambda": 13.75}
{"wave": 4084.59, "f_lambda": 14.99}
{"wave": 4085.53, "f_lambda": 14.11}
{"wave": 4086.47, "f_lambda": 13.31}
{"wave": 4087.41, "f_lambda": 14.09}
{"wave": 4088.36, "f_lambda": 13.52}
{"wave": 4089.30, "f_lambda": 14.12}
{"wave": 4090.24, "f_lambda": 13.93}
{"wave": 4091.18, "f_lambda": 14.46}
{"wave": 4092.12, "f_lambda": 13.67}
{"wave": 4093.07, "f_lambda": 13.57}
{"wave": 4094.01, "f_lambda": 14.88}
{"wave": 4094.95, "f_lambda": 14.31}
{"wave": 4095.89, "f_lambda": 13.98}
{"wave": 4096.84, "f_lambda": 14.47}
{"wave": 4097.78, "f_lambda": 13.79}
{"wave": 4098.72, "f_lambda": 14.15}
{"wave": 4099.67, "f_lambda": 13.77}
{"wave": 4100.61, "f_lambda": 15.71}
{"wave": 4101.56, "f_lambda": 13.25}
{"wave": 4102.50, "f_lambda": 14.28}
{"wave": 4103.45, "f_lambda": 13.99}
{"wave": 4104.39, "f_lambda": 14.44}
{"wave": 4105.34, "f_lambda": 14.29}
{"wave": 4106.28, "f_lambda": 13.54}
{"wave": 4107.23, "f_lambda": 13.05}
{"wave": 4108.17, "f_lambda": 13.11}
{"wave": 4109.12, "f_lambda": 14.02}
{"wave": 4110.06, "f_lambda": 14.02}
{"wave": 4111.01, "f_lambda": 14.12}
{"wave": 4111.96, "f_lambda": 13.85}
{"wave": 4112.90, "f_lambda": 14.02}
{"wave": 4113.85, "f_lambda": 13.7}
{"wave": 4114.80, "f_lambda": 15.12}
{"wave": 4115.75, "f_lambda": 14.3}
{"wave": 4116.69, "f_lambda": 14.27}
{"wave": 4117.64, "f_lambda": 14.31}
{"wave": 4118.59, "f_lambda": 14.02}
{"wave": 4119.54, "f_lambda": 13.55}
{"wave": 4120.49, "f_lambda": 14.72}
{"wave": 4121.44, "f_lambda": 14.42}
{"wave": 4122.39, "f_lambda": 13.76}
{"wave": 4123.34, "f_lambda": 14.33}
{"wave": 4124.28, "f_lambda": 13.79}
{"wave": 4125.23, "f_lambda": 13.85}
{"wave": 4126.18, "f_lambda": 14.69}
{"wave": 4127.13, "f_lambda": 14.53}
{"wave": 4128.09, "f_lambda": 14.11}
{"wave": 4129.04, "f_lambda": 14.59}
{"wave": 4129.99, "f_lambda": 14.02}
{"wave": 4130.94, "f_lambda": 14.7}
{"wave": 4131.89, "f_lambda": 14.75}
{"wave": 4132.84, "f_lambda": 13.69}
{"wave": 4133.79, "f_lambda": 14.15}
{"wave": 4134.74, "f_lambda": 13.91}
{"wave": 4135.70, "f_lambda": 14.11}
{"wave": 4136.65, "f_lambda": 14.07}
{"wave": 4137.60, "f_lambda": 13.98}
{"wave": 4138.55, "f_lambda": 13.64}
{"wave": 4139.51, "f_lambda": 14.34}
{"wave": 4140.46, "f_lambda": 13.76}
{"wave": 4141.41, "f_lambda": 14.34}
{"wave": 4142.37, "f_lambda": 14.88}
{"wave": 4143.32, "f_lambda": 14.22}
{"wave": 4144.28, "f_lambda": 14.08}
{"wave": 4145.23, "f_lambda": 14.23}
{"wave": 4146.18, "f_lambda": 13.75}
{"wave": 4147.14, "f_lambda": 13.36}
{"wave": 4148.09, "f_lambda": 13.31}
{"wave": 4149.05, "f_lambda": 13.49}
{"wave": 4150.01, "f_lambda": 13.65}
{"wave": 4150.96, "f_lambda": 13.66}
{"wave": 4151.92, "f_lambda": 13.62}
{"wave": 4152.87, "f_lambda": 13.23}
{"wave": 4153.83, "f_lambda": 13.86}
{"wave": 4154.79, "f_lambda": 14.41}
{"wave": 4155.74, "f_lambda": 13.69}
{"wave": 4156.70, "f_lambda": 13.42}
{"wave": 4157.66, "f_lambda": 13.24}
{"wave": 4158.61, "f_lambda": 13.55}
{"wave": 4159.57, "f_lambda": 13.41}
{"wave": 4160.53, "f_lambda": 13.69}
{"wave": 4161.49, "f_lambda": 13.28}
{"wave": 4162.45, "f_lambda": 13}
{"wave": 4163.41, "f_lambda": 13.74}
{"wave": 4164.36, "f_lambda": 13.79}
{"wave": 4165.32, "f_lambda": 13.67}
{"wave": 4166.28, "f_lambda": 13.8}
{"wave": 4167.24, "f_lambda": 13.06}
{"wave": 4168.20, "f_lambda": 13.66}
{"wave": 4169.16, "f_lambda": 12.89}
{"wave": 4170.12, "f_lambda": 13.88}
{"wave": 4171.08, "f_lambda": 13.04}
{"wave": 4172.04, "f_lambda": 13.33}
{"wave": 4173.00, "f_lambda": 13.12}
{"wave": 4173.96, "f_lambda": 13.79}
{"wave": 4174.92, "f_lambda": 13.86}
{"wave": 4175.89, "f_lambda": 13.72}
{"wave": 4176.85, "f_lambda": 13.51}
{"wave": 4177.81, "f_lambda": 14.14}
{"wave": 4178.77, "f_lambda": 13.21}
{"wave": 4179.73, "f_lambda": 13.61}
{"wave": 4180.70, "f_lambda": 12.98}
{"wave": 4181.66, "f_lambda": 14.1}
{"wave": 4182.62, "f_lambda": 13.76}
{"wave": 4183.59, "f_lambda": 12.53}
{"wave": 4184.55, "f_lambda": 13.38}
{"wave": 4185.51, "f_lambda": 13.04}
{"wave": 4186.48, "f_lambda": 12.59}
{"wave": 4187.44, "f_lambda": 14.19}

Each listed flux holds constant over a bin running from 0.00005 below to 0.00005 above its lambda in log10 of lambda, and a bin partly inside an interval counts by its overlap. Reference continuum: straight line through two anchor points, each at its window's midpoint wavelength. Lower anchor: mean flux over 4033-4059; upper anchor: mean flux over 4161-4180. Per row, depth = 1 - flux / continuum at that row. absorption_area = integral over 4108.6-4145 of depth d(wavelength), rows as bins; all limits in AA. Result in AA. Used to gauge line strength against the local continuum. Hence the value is -1.4 AA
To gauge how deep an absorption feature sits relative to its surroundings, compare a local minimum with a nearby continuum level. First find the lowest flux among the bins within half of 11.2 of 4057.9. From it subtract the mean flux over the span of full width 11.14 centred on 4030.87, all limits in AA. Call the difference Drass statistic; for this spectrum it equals -1.2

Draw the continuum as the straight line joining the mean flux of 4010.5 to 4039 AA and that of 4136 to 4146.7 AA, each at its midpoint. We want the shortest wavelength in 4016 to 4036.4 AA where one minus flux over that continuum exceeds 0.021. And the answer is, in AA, 4022.99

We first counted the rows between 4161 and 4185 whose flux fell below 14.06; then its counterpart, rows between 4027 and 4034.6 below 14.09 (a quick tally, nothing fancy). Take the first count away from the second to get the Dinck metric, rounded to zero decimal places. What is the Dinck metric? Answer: -19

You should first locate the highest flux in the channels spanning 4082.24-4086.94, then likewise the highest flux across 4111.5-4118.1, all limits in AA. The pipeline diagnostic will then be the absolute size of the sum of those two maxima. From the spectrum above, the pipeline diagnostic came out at 30.1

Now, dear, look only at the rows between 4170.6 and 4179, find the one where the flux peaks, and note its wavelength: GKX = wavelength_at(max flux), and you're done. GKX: 4177.81 AA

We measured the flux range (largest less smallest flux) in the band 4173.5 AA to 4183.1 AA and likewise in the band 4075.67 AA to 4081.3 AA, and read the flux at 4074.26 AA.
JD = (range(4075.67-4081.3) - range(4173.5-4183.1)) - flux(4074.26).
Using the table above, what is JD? -13.3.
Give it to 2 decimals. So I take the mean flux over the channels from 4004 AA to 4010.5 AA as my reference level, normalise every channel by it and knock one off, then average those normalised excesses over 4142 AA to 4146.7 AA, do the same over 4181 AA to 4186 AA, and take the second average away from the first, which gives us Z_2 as 0.06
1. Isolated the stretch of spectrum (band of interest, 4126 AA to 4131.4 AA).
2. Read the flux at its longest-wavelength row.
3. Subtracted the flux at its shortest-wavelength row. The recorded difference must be 0.01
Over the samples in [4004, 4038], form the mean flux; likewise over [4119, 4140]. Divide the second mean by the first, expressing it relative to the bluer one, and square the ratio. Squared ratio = 0.990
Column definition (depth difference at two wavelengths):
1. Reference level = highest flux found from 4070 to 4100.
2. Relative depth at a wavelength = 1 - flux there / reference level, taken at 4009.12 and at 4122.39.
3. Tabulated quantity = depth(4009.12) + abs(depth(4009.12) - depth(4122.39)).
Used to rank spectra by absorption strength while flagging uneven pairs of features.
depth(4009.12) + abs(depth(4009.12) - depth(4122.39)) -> 0.093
